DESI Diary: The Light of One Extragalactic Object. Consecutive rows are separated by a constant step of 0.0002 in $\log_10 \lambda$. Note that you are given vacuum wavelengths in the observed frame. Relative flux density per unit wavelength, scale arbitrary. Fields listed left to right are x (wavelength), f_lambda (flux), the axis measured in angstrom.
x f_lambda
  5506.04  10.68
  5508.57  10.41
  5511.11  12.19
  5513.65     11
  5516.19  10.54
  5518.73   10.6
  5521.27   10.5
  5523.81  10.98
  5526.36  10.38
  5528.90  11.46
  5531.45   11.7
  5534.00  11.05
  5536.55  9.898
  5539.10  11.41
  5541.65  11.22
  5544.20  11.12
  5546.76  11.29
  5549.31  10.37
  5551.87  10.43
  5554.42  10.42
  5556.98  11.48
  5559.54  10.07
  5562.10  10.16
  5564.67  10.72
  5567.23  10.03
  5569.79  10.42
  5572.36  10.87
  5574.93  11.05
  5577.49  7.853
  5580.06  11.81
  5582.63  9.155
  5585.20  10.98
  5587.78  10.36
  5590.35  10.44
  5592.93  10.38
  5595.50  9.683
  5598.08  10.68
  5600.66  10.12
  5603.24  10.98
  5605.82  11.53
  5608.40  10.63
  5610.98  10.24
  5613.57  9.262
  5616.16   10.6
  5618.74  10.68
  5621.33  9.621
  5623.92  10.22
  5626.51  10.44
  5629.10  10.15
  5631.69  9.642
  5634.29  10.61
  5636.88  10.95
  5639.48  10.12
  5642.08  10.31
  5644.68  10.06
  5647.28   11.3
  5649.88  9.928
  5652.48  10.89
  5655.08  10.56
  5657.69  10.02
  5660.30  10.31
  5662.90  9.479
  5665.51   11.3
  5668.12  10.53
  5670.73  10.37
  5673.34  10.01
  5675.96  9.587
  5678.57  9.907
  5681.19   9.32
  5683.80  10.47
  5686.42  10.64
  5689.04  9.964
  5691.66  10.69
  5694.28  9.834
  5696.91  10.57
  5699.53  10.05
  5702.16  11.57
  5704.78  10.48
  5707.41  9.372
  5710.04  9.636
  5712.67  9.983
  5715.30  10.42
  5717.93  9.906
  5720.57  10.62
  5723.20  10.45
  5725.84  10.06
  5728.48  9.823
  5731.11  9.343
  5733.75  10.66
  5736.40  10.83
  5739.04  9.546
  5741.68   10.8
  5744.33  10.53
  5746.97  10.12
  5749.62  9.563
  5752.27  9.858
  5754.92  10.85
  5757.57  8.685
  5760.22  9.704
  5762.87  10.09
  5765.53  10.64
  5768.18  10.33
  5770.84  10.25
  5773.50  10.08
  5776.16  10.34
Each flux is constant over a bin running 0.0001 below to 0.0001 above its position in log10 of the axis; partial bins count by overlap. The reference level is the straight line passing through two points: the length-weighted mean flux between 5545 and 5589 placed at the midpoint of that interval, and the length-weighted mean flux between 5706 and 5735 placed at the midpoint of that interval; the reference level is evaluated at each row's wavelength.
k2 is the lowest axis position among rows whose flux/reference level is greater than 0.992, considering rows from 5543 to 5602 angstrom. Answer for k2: 5544.20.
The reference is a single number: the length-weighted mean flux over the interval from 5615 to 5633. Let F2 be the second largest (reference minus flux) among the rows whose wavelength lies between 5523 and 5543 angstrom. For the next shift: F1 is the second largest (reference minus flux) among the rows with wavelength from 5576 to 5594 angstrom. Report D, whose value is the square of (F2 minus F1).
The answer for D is 1.50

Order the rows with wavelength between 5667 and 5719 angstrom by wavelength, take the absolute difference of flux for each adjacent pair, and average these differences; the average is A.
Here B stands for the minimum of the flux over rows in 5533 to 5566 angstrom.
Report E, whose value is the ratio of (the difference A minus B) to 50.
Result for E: -0.185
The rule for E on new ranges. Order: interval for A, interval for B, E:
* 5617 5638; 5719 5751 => -0.175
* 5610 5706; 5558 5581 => -0.143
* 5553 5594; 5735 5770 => -0.151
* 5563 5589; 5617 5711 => -0.155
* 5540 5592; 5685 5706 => -0.177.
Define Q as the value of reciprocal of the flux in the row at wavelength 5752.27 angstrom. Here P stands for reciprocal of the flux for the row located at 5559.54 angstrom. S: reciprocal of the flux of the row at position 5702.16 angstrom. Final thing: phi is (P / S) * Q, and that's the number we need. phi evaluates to 0.117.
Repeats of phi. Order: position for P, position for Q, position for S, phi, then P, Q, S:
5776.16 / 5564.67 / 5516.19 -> 0.095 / 0.097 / 0.093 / 0.095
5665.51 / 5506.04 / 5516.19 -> 0.087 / 0.088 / 0.094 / 0.095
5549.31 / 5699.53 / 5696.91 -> 0.101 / 0.096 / 0.100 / 0.095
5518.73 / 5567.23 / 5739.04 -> 0.090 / 0.094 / 0.100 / 0.105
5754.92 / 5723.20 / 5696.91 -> 0.093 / 0.092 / 0.096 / 0.095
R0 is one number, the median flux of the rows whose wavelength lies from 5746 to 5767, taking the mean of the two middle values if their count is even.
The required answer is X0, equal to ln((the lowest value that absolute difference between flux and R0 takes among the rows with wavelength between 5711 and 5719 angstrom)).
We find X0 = -4.71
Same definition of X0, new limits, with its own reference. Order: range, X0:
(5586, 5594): -0.95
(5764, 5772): -1.29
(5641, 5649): -2.45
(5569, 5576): -0.81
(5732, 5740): -0.85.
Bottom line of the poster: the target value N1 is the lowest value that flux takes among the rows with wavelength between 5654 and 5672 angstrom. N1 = 9.479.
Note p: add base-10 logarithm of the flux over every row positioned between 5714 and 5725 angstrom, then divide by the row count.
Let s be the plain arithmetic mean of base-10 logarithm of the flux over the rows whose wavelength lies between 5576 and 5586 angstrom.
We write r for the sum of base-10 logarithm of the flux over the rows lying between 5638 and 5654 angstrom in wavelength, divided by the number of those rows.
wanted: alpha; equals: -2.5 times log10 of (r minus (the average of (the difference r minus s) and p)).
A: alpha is 0.757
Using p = 1.01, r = 1.018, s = 0.99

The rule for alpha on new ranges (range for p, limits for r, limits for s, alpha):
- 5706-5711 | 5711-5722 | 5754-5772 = 0.716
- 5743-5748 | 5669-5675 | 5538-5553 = 0.716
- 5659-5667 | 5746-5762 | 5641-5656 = 0.756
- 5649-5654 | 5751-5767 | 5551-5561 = 0.747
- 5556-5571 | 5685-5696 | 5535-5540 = 0.733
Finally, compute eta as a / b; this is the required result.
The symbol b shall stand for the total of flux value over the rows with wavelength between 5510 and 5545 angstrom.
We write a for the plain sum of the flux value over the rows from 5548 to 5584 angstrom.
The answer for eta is 0.94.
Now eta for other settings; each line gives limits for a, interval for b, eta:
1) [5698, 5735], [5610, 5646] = 1.00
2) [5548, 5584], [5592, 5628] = 1.00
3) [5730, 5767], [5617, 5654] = 0.97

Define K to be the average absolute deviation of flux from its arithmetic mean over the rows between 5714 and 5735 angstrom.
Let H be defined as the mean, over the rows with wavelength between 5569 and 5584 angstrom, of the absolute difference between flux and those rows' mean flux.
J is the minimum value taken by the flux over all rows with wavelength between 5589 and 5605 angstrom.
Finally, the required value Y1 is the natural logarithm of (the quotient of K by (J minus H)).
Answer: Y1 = -3.12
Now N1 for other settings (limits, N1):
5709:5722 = 9.636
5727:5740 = 9.343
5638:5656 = 9.928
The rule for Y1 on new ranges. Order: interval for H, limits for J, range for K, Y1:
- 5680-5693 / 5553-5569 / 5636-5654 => -3.03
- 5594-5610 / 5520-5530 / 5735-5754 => -3.06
